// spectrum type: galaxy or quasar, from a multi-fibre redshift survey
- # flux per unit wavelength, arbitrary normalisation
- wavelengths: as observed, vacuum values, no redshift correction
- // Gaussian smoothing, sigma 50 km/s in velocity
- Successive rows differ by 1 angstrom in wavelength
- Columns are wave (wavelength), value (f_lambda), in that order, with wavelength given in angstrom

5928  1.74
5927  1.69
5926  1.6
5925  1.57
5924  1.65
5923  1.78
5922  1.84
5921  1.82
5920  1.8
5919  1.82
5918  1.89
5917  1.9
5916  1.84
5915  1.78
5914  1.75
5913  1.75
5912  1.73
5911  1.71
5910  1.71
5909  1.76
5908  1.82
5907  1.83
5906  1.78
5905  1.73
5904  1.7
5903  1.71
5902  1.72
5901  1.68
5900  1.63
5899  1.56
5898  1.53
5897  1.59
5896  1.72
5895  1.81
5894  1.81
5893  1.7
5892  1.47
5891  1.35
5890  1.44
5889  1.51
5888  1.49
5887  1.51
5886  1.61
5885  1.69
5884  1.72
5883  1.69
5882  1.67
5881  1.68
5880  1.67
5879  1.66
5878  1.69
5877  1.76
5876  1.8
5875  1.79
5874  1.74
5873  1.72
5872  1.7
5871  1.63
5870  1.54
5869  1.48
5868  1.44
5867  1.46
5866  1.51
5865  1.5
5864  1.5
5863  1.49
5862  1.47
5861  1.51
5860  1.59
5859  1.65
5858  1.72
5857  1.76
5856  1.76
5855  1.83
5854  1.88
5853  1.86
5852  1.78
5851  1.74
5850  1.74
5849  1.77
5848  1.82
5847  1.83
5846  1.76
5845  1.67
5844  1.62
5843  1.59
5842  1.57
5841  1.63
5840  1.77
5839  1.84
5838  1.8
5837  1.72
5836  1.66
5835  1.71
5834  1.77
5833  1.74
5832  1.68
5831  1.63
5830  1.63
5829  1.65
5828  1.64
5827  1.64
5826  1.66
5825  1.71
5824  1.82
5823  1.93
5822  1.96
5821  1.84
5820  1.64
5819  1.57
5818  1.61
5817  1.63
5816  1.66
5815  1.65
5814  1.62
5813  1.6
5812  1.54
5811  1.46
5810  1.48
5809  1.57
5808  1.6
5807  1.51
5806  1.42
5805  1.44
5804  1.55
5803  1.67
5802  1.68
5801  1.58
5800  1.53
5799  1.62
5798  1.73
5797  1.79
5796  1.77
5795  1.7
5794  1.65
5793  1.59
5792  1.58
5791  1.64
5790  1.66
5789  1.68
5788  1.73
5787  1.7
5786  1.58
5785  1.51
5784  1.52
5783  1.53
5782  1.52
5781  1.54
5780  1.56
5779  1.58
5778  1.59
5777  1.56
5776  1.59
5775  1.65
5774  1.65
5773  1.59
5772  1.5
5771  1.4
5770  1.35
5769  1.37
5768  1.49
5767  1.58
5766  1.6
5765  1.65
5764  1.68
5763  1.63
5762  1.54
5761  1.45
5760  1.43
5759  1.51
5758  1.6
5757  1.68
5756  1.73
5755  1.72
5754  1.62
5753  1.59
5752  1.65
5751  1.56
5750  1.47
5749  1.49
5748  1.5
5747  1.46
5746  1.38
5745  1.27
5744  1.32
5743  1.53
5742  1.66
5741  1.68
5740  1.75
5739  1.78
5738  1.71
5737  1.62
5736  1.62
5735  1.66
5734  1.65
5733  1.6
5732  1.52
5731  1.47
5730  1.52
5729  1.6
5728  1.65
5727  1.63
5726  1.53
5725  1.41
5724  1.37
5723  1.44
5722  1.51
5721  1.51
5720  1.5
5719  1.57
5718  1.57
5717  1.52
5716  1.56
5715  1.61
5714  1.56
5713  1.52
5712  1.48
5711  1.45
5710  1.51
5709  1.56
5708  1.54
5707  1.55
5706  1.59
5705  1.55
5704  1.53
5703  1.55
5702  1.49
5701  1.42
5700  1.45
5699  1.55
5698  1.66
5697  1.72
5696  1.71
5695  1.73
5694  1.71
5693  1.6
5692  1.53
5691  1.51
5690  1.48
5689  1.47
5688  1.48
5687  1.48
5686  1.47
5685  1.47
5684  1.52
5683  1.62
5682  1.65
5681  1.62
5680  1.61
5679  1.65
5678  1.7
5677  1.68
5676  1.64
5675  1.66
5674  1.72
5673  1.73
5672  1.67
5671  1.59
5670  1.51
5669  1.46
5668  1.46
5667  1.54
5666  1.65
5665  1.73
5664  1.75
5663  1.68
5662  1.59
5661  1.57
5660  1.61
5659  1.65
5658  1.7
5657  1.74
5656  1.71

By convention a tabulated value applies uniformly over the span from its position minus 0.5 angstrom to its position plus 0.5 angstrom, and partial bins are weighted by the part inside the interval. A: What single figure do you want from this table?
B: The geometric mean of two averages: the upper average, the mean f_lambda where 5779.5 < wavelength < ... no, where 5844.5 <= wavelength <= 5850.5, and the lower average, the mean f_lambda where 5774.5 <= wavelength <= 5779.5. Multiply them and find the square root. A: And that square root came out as 1.68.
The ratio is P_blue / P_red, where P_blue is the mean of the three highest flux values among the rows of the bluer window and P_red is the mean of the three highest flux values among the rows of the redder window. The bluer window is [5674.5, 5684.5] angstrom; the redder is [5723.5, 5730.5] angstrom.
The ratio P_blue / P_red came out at 1.03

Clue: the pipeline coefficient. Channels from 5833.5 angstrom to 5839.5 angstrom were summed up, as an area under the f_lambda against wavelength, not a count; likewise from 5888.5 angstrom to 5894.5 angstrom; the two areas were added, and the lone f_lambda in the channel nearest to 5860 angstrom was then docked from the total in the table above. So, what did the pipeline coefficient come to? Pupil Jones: 18.2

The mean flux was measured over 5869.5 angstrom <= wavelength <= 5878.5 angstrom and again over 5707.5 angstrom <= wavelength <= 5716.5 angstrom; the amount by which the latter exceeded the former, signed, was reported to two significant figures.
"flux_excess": -0.18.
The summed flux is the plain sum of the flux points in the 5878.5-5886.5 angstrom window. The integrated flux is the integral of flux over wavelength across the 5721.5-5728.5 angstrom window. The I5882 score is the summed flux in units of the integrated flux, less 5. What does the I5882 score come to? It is -3.7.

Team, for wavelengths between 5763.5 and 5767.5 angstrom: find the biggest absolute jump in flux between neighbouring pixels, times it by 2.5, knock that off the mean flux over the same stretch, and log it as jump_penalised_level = 1.50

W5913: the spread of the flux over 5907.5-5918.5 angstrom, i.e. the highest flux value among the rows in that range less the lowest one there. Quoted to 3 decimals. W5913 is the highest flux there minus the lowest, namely 0.190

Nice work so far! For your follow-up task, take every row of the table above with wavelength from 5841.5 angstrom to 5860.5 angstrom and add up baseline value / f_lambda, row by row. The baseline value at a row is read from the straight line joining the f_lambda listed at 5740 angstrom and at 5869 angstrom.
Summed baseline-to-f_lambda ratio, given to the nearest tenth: 16.7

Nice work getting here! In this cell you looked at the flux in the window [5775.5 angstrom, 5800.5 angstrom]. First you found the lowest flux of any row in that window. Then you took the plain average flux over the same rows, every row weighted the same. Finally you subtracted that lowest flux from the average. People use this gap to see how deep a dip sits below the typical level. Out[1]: 0.11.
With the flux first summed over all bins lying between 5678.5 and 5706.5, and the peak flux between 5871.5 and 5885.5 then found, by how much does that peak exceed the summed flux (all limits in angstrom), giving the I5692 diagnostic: -42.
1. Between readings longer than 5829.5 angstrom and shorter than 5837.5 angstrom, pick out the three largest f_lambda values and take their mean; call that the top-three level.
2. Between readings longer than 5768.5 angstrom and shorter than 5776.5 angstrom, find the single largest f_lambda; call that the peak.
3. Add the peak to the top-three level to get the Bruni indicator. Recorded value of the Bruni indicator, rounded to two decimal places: 3.39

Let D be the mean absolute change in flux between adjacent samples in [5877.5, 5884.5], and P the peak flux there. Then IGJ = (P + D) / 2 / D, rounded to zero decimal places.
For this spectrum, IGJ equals 47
